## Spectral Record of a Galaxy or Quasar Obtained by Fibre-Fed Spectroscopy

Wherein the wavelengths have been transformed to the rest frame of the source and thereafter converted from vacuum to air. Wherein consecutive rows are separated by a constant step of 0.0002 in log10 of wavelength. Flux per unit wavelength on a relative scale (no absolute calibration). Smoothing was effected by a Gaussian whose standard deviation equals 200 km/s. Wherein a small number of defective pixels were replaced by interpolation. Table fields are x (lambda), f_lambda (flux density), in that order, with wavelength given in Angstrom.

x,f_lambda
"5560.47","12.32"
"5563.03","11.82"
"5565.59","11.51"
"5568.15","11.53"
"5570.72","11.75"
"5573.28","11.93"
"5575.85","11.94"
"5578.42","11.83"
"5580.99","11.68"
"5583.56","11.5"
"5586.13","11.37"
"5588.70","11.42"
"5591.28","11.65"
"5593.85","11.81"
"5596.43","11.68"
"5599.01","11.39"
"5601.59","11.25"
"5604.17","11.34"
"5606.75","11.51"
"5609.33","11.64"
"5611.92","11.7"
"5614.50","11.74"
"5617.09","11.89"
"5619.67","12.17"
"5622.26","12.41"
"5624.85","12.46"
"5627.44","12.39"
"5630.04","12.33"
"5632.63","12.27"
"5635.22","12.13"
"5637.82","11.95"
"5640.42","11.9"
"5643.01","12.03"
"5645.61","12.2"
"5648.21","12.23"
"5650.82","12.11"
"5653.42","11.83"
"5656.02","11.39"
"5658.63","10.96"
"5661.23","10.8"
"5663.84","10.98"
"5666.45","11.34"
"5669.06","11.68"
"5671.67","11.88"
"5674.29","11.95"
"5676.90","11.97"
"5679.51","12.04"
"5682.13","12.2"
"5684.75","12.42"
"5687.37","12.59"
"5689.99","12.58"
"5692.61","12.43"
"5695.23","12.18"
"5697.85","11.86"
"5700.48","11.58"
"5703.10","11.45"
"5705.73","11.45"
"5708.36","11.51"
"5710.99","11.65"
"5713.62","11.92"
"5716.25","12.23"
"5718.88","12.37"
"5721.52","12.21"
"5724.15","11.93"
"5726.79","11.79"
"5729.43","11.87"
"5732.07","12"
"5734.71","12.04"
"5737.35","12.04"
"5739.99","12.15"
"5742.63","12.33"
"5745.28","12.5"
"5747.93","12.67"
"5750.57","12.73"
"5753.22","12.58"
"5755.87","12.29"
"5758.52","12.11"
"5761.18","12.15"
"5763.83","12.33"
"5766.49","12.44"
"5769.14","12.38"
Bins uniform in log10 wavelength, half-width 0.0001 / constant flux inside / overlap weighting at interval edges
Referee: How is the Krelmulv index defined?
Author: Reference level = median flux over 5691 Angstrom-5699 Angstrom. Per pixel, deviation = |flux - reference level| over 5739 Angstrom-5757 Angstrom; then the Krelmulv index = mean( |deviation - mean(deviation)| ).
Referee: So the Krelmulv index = 0.17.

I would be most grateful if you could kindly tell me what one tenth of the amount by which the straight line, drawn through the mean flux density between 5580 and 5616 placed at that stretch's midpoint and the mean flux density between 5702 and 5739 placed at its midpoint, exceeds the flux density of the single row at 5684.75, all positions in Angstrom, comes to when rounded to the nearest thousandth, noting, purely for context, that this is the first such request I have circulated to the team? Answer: -0.063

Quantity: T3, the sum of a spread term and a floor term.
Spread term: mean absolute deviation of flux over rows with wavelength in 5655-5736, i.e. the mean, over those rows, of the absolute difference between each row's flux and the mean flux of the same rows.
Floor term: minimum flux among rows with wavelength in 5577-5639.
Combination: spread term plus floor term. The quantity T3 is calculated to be 11.6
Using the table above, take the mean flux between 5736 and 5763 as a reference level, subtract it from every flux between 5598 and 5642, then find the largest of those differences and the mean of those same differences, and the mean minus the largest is -0.55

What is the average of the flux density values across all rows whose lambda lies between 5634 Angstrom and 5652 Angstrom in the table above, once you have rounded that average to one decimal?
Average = 12.1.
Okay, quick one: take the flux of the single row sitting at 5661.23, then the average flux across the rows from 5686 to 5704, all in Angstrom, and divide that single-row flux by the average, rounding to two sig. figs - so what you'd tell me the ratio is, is 0.89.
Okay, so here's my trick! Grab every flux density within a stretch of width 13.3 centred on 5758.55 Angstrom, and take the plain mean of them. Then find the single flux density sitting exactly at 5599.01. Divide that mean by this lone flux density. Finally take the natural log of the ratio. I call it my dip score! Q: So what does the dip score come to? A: 0.08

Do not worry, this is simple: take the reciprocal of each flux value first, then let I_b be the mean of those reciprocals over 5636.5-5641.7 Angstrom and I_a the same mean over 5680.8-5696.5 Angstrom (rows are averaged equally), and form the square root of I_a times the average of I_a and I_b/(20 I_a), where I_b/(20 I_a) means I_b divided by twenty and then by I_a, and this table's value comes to 0.0731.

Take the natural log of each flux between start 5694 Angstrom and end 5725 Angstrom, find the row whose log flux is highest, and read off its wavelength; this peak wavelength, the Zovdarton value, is 5718.88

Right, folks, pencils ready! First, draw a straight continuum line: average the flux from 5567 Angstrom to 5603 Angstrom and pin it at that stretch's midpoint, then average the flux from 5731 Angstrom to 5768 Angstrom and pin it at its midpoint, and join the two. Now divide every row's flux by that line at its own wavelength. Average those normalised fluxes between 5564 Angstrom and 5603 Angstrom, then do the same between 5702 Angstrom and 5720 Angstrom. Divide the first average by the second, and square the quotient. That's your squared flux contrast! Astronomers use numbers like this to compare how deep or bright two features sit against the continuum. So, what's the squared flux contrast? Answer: 1.06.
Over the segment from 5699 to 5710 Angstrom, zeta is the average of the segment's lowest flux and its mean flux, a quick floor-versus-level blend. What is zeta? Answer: 11.5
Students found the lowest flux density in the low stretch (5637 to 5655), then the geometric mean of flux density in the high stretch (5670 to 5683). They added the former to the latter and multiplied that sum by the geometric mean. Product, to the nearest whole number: 286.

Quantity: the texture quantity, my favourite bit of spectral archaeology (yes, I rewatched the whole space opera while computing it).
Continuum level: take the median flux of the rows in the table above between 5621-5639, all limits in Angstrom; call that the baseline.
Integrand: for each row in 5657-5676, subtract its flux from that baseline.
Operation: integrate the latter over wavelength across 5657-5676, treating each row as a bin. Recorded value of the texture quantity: 18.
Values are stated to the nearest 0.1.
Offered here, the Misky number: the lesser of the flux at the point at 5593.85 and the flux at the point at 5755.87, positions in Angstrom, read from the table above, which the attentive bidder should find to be 11.8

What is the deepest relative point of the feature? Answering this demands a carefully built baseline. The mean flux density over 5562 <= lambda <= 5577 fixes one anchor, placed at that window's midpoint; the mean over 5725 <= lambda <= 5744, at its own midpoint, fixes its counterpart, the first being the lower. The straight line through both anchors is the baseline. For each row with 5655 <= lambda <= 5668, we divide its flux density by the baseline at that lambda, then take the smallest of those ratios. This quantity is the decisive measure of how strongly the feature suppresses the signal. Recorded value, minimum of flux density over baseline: 0.907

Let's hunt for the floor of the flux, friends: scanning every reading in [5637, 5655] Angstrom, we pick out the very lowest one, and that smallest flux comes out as 11.83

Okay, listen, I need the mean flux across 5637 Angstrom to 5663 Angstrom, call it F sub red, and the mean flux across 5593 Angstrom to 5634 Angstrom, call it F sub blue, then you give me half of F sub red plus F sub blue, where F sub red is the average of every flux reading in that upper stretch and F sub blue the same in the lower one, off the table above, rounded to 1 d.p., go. 11.8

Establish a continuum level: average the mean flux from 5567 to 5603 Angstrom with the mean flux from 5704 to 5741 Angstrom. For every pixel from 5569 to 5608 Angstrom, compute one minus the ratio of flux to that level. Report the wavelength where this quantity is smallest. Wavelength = 5575.85 Angstrom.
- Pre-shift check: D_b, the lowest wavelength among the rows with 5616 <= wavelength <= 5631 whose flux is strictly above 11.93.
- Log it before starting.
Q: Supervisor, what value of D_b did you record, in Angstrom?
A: 5619.67 Angstrom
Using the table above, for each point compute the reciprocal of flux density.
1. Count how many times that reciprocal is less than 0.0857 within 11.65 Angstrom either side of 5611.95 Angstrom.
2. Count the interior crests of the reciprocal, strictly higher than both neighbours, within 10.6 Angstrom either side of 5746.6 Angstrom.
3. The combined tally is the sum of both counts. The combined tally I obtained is 5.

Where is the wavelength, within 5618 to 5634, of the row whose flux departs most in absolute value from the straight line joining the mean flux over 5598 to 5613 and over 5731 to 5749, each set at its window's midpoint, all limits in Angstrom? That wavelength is 5624.85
